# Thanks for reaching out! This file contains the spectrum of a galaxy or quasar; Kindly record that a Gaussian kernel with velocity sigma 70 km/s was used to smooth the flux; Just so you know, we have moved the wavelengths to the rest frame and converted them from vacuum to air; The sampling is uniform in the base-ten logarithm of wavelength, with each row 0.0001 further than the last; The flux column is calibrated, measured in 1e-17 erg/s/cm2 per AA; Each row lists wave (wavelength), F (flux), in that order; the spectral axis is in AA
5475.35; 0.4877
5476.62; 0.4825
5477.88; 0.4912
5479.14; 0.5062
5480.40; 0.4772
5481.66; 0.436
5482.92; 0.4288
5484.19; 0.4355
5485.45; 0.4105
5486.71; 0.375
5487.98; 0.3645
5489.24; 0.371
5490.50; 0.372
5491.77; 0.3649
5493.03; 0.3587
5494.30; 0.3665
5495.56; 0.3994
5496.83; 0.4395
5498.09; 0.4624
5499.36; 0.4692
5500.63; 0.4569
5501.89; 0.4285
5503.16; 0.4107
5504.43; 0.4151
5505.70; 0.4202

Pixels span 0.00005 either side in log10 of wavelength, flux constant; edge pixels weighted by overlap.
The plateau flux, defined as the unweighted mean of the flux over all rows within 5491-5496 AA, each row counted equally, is 0.37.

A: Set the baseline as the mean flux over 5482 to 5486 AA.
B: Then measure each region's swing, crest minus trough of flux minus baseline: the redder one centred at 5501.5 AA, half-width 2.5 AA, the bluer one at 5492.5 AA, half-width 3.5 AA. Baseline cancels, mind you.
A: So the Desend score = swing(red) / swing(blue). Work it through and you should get 1.4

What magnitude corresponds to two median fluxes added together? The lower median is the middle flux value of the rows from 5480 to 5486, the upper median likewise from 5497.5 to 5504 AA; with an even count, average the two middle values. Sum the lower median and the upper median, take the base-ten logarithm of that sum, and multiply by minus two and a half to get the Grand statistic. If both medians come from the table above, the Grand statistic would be 0.12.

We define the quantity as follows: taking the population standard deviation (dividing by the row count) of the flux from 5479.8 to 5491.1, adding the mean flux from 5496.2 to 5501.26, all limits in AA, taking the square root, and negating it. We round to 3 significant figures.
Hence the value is -0.703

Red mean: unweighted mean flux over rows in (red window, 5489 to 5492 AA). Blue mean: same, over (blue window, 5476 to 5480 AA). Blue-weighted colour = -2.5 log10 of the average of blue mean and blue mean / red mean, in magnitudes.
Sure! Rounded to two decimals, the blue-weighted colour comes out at 0.10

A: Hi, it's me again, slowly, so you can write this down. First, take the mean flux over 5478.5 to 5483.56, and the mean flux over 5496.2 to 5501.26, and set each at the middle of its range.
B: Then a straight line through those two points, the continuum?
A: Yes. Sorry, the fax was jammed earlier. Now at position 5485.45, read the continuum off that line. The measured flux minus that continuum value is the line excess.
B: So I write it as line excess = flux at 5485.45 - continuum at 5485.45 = -0.050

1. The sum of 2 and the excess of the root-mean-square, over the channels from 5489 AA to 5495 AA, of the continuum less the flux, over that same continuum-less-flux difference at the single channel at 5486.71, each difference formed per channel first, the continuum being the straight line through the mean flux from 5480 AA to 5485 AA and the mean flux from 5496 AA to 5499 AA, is 2.01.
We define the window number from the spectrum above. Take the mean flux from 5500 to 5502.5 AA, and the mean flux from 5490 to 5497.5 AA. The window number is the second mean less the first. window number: -0.06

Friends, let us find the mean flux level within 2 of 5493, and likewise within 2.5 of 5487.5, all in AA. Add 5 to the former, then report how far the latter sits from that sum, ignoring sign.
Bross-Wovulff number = 4.98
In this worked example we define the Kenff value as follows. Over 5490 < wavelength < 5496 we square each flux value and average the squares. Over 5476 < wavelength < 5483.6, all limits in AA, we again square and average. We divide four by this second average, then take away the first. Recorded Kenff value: 18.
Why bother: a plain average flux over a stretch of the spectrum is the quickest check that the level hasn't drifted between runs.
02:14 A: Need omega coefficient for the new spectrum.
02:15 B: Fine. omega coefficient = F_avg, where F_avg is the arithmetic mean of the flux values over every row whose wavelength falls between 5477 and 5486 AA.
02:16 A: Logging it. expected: 0.46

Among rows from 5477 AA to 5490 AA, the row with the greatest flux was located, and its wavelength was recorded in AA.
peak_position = 5479.14 AA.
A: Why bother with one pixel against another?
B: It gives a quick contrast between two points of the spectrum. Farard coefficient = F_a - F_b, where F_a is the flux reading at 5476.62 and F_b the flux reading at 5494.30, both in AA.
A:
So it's 0.12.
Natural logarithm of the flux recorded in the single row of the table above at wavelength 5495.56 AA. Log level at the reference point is -0.92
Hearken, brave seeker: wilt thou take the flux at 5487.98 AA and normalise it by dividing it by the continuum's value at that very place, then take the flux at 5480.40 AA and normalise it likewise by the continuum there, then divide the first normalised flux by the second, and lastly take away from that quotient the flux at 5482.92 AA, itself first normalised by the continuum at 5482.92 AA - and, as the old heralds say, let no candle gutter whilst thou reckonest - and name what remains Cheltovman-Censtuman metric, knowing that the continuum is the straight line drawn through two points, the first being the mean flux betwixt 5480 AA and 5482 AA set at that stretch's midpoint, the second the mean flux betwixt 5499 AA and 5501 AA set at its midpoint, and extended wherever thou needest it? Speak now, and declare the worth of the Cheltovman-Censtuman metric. -0.18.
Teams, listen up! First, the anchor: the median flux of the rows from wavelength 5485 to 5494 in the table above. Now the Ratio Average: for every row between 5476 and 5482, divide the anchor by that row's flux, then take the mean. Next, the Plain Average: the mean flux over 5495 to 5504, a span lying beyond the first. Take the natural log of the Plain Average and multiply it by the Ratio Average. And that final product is -0.64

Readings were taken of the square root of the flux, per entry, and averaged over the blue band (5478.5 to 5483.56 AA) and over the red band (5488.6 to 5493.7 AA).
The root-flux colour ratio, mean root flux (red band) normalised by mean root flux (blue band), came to 0.89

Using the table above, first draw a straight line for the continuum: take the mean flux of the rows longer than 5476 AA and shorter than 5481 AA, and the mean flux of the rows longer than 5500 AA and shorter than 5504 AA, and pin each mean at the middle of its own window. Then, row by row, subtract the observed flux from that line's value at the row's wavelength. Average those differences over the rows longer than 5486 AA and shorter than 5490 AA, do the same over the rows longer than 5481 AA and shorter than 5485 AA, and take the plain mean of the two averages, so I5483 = 0.070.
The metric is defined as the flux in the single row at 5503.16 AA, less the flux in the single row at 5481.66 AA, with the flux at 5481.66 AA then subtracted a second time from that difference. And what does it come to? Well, -0.46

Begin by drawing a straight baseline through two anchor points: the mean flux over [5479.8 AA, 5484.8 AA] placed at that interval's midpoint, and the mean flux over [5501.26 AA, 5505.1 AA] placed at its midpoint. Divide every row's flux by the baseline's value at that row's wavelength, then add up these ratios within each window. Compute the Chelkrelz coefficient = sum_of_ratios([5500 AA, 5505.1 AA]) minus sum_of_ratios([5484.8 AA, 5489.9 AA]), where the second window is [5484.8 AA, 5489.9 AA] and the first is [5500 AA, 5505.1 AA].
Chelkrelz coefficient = 0.61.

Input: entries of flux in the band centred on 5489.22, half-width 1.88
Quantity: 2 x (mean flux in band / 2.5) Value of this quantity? 0.30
